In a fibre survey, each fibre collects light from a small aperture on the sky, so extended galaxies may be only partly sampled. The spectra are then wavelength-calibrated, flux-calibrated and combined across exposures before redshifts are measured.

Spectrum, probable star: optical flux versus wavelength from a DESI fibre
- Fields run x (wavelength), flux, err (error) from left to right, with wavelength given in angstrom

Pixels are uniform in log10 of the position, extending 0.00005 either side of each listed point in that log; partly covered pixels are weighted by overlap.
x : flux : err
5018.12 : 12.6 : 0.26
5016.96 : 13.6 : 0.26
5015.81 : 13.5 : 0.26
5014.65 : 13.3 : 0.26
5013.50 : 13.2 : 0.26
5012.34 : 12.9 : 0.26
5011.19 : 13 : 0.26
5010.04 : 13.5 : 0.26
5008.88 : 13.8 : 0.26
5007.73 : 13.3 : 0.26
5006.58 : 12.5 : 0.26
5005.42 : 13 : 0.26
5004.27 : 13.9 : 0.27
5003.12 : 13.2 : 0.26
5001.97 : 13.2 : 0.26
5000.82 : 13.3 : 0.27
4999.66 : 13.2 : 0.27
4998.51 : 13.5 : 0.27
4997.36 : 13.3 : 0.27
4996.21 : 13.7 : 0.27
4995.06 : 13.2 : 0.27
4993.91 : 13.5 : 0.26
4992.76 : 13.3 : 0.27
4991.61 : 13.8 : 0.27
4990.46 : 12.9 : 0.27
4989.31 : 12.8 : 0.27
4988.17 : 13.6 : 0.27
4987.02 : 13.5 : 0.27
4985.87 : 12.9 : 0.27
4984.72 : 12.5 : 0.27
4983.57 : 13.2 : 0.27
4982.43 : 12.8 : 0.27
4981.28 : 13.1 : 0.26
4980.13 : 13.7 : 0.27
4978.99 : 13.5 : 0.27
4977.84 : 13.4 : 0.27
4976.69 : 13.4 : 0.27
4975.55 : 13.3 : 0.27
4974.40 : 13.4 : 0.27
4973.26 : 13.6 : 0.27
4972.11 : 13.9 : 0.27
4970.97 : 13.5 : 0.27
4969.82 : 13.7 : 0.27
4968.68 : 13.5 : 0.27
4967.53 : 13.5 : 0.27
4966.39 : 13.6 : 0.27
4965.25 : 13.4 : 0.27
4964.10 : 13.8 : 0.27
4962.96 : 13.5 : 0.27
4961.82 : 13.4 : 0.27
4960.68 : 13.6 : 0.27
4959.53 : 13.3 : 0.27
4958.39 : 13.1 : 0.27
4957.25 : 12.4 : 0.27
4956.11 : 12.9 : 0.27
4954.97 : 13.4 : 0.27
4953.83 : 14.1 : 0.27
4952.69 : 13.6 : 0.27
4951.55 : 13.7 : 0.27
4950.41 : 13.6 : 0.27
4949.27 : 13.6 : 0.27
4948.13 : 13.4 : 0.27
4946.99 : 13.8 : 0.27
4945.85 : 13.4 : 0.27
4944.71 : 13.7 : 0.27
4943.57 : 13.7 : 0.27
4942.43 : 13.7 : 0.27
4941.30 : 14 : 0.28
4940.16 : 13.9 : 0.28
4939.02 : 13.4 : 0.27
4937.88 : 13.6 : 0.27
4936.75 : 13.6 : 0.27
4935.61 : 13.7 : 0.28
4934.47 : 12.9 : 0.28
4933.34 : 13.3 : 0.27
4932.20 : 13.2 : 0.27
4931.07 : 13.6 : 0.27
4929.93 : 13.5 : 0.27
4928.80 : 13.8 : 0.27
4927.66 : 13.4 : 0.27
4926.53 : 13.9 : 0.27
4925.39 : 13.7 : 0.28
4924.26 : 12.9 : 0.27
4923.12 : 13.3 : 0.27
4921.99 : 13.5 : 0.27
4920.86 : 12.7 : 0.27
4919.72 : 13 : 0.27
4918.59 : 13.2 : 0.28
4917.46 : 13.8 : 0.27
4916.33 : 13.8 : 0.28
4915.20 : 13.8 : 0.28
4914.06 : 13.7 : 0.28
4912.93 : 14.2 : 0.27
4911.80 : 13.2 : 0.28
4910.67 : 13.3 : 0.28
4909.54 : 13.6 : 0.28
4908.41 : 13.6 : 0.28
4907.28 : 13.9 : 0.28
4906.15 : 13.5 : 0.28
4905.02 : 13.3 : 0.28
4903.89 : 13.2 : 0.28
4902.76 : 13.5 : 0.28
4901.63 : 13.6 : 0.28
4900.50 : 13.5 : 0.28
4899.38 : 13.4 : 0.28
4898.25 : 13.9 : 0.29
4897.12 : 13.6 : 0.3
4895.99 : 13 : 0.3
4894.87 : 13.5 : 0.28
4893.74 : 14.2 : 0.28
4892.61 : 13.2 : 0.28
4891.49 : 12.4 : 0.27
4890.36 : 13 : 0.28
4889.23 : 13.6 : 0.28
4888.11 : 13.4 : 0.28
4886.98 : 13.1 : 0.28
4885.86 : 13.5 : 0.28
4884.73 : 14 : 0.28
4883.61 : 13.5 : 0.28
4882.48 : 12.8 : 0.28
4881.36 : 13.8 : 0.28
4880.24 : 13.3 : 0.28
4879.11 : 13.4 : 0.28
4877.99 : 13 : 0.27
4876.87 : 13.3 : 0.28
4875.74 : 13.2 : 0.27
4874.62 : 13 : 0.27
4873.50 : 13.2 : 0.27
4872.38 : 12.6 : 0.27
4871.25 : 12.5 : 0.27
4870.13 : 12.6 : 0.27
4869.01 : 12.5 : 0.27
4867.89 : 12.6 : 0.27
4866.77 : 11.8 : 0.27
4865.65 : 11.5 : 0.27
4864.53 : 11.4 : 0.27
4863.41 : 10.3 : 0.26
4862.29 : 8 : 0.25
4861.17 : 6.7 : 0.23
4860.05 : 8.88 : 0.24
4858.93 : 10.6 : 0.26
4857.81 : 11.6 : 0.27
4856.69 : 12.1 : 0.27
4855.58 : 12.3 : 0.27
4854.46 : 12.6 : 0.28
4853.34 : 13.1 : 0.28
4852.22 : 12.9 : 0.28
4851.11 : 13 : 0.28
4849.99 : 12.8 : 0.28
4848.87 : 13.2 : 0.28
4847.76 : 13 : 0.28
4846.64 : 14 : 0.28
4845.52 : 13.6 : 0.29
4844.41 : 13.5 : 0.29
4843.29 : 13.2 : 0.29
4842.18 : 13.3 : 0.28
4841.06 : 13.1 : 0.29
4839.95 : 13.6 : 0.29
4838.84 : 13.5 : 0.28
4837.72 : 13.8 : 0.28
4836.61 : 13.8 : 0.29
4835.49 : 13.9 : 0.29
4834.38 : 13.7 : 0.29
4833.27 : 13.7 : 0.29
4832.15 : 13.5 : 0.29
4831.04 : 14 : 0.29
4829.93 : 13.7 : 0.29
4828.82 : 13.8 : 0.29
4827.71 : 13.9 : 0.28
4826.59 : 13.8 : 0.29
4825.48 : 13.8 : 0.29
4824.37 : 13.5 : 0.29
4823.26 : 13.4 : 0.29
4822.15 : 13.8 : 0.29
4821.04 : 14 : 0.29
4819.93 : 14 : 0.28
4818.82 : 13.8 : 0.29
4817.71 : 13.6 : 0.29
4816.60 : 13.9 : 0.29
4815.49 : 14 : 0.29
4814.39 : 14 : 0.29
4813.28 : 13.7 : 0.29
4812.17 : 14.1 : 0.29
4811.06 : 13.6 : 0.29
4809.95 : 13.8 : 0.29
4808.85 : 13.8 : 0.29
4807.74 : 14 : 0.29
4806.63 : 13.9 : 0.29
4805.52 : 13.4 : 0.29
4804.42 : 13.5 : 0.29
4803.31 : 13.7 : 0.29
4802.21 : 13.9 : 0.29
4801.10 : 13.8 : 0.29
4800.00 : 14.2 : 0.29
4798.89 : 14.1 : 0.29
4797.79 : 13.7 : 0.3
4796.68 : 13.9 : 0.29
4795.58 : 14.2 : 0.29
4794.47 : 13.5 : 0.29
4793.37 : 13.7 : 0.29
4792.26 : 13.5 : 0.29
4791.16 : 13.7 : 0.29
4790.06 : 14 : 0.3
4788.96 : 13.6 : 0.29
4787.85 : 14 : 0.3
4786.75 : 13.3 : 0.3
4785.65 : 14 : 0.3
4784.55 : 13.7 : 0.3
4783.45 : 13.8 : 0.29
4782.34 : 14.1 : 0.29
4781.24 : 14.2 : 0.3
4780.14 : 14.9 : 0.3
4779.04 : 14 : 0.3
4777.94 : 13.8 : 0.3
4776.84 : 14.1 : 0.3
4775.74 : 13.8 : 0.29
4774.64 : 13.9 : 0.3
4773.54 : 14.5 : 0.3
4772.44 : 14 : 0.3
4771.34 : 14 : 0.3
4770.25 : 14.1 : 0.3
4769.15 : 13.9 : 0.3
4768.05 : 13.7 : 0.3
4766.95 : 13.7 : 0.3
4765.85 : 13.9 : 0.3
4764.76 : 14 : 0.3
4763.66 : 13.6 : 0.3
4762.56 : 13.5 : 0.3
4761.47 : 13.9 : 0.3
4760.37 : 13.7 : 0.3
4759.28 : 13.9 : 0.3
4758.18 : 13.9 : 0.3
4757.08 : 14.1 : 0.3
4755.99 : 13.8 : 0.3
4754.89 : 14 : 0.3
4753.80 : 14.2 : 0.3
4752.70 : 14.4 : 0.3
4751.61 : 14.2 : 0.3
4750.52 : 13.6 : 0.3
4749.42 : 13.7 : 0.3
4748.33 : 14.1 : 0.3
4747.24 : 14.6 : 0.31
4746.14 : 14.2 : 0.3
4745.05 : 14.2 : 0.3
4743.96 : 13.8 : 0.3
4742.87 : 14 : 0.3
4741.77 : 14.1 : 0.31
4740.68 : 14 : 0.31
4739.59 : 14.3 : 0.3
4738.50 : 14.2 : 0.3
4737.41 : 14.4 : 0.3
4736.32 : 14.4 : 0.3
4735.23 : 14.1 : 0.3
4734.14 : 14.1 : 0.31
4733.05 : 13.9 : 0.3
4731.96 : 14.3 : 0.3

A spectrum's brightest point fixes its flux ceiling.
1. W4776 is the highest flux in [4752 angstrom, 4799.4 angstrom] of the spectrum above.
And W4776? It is 14.9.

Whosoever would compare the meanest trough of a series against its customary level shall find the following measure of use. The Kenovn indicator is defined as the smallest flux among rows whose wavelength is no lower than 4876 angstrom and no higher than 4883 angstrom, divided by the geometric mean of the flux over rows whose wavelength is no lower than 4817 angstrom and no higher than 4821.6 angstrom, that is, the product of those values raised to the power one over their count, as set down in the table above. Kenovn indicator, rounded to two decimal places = 0.92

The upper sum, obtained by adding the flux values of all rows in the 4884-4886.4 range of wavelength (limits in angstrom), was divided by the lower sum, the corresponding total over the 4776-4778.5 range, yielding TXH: 0.99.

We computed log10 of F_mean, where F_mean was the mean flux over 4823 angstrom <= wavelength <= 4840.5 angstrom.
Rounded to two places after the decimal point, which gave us 1.14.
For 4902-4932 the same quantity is 1.13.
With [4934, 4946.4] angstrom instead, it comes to 1.13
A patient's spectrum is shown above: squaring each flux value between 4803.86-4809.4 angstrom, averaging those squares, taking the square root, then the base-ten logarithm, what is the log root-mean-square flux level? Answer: 1.14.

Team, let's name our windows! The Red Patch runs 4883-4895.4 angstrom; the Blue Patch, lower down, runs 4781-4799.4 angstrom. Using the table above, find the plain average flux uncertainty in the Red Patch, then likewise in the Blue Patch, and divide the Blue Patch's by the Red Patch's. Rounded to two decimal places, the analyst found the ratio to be 1.05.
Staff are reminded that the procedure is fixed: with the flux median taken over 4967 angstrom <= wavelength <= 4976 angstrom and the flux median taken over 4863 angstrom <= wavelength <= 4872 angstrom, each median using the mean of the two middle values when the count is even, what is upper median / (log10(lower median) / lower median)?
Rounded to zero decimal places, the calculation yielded 151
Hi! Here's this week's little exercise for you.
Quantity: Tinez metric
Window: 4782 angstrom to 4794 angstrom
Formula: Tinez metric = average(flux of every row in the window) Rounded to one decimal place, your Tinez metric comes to 13.8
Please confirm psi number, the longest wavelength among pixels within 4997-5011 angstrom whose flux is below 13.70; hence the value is 5010.04 angstrom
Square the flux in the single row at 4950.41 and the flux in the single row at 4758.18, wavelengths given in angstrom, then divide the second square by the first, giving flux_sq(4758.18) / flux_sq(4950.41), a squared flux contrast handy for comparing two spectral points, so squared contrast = 1.04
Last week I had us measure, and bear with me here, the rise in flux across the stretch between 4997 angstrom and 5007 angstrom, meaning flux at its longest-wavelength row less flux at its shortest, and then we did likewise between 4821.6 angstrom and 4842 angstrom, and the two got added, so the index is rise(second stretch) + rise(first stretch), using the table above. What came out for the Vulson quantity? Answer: -1.5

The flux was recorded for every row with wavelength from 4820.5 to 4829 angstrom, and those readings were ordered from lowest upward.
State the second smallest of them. 13.5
